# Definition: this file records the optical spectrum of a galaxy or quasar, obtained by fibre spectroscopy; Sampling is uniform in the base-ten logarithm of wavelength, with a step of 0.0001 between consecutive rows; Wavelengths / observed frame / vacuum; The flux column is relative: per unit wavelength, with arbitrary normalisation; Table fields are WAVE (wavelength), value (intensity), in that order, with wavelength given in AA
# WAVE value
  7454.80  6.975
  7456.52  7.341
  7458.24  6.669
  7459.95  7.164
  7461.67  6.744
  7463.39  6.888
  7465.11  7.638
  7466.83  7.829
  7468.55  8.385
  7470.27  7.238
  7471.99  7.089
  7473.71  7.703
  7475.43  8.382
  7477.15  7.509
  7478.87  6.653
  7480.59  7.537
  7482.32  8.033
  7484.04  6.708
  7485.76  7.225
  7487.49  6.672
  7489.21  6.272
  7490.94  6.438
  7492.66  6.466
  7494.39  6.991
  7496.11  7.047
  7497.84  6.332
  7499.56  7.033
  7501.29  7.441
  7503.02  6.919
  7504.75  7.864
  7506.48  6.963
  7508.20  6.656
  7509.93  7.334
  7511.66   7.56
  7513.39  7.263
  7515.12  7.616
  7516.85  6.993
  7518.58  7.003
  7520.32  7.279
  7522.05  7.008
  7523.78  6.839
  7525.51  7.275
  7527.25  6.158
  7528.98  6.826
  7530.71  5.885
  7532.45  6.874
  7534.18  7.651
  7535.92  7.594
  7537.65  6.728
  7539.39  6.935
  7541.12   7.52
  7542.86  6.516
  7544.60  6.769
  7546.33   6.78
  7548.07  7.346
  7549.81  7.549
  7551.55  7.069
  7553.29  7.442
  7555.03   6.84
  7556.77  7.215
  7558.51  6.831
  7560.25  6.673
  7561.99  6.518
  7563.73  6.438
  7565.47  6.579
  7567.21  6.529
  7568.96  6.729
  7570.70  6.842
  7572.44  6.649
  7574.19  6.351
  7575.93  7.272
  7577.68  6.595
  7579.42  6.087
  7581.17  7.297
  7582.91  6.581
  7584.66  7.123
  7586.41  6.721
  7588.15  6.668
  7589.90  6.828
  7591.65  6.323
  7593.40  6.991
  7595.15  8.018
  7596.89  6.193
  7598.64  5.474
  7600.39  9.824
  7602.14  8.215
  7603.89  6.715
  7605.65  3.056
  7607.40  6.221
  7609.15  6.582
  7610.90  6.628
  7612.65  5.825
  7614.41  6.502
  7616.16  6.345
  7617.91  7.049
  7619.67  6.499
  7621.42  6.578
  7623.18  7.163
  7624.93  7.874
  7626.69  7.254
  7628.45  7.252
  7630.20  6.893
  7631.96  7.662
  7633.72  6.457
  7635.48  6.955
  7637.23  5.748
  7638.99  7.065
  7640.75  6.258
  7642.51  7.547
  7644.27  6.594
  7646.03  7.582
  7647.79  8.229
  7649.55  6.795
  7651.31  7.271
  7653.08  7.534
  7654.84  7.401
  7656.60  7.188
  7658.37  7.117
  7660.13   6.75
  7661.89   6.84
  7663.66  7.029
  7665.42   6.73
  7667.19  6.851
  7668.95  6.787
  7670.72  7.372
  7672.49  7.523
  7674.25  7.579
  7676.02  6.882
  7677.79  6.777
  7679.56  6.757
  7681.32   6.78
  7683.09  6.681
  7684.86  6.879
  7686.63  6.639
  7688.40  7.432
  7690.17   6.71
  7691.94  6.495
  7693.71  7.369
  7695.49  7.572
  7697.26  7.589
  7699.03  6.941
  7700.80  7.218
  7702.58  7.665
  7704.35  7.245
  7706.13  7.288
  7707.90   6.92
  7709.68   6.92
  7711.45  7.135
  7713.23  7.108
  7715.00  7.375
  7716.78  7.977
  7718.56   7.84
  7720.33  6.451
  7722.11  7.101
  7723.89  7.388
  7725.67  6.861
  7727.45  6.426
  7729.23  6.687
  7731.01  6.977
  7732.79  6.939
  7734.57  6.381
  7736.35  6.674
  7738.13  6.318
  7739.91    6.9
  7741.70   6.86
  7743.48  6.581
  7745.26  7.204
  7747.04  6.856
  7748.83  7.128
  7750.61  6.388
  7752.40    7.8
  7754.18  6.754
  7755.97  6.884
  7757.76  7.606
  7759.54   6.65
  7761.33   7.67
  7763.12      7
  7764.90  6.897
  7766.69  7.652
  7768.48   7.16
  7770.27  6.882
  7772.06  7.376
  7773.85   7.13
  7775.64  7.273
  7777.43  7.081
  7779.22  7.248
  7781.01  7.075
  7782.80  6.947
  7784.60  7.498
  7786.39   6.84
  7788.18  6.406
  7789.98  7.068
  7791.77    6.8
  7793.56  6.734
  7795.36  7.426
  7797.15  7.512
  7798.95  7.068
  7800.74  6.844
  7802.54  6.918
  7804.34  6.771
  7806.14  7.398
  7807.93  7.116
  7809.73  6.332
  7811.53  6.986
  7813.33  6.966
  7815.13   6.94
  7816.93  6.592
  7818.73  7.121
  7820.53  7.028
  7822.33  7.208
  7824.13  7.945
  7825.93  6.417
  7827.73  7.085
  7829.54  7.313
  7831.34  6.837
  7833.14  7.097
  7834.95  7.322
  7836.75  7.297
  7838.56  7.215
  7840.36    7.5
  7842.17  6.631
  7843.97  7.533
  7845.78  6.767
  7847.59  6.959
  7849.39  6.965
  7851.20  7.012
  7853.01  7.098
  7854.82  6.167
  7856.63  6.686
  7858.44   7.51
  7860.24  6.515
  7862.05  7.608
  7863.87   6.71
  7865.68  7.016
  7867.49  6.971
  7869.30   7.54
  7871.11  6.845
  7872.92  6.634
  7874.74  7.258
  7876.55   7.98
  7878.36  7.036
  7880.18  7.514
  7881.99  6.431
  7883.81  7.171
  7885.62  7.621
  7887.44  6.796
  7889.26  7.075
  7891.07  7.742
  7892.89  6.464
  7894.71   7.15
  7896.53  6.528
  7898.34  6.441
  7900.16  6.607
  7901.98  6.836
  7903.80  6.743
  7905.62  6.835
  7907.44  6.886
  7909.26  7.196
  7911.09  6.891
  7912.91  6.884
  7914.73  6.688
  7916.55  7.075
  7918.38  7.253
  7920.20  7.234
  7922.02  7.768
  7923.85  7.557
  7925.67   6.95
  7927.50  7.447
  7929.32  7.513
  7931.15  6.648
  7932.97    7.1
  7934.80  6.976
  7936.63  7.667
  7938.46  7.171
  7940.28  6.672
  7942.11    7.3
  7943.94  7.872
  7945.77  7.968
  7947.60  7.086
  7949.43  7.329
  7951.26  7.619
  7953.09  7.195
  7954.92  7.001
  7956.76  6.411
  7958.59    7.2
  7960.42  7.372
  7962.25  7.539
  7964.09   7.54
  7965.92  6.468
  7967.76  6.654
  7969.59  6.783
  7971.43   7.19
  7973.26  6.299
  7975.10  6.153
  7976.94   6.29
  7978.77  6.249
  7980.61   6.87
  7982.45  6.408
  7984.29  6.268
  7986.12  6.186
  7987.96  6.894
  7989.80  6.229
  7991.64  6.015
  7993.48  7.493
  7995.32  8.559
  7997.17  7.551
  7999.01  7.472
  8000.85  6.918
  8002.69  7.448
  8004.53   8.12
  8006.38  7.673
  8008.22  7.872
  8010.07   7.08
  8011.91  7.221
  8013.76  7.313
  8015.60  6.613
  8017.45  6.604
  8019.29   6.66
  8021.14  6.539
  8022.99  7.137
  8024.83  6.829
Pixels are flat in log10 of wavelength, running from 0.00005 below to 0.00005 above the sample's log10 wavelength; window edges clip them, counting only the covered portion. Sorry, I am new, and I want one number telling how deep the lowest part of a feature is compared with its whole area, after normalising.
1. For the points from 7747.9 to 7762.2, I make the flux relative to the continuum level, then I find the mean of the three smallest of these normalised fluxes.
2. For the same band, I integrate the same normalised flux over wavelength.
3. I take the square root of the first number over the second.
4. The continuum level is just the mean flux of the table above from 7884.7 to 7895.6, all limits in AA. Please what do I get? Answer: 0.255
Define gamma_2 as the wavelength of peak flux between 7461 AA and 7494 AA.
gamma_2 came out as 7468.55 AA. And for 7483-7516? 7504.75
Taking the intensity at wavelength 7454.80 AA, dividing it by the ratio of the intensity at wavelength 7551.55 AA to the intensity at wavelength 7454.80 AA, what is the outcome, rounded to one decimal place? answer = 6.9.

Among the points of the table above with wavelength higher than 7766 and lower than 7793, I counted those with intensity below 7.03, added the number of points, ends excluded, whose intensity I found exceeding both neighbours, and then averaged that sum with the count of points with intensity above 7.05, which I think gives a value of 10.0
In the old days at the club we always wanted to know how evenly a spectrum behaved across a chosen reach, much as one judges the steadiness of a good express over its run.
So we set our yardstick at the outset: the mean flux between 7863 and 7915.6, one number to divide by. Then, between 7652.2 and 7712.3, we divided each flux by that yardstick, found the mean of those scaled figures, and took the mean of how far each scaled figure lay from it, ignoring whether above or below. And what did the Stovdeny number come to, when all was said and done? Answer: 0.042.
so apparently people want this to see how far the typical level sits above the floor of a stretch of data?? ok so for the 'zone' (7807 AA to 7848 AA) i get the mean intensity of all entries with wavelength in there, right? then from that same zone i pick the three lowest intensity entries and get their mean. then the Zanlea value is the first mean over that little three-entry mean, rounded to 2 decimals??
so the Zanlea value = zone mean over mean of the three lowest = 1.09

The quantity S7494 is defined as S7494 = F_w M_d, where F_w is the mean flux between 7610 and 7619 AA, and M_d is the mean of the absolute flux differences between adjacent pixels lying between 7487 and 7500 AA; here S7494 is 2.4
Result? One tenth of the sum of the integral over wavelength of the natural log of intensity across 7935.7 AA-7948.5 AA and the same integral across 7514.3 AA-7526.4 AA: 4.9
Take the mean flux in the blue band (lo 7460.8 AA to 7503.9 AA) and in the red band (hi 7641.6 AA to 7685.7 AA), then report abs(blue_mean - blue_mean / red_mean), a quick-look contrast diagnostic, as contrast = 6.16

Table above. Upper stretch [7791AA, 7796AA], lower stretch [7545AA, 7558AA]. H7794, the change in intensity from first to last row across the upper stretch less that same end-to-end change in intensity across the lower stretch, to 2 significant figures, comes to 0.19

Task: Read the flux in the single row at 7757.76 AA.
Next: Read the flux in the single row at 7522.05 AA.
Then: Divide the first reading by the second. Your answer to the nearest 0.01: 1.09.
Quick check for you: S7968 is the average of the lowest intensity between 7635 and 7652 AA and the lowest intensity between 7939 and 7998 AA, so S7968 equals 5.9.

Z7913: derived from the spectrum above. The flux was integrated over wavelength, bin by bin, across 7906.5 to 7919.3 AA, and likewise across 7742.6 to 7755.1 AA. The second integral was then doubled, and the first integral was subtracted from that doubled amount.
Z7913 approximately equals 85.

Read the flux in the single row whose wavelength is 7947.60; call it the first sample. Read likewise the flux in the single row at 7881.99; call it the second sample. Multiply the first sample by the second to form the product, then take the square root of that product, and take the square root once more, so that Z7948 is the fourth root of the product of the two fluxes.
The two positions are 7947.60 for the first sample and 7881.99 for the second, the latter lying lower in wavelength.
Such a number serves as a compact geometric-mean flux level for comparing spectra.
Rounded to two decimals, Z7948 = 2.60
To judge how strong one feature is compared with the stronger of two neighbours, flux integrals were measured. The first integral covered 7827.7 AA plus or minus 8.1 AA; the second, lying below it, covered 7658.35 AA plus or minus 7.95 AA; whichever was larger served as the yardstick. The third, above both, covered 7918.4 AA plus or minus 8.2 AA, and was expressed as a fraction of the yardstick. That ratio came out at 1.01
